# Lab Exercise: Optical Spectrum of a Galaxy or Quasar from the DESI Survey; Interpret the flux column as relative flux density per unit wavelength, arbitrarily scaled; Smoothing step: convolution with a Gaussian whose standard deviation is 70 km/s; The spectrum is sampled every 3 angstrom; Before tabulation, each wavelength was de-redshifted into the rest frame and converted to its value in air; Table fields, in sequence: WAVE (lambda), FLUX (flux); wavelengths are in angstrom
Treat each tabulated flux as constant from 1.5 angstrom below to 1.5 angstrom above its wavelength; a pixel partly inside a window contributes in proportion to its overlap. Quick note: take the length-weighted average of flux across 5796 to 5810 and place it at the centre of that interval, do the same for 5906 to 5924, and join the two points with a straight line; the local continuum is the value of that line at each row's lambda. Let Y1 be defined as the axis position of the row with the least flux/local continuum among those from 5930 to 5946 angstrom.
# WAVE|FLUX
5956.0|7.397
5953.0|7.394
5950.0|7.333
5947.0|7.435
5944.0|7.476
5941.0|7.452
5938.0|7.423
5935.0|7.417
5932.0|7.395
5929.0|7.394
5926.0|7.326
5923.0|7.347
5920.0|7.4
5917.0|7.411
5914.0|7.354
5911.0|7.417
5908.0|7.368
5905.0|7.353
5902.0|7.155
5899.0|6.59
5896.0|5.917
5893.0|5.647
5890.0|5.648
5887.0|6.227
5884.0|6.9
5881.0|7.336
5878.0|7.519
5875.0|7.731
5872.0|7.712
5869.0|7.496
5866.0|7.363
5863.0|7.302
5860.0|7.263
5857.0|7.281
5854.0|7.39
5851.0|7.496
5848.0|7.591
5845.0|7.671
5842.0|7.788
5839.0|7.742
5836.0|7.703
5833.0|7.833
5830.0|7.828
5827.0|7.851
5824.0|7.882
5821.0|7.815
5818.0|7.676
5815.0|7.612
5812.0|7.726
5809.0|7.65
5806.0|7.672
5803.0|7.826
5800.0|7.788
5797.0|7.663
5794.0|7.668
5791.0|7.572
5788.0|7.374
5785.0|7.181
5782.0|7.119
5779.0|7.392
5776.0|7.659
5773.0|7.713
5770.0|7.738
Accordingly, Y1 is 5932.0 angstrom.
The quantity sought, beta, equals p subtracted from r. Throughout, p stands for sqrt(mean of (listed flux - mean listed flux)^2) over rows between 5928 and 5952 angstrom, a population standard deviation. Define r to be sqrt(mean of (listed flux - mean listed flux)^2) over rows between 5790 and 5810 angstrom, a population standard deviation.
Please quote 0.04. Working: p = 0.04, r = 0.08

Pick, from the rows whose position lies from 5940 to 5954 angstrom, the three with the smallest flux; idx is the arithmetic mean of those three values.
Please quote 7.39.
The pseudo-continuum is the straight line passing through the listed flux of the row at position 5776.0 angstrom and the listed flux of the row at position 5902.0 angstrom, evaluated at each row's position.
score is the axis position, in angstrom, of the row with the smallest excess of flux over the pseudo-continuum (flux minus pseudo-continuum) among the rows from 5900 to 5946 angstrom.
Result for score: 5902.0 angstrom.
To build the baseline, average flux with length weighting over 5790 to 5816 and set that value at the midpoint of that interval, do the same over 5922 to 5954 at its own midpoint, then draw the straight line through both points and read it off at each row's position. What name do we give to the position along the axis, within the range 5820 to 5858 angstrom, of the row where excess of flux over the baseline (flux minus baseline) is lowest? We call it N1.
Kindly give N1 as 5857.0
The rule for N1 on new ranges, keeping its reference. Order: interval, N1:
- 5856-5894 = 5890.0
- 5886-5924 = 5890.0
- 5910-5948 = 5926.0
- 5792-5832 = 5815.0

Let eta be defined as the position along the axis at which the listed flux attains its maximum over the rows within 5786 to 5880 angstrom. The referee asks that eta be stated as 5824.0 angstrom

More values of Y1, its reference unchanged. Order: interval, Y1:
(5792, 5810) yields 5794.0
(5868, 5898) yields 5890.0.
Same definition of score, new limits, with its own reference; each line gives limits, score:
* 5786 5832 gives 5788.0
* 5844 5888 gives 5887.0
